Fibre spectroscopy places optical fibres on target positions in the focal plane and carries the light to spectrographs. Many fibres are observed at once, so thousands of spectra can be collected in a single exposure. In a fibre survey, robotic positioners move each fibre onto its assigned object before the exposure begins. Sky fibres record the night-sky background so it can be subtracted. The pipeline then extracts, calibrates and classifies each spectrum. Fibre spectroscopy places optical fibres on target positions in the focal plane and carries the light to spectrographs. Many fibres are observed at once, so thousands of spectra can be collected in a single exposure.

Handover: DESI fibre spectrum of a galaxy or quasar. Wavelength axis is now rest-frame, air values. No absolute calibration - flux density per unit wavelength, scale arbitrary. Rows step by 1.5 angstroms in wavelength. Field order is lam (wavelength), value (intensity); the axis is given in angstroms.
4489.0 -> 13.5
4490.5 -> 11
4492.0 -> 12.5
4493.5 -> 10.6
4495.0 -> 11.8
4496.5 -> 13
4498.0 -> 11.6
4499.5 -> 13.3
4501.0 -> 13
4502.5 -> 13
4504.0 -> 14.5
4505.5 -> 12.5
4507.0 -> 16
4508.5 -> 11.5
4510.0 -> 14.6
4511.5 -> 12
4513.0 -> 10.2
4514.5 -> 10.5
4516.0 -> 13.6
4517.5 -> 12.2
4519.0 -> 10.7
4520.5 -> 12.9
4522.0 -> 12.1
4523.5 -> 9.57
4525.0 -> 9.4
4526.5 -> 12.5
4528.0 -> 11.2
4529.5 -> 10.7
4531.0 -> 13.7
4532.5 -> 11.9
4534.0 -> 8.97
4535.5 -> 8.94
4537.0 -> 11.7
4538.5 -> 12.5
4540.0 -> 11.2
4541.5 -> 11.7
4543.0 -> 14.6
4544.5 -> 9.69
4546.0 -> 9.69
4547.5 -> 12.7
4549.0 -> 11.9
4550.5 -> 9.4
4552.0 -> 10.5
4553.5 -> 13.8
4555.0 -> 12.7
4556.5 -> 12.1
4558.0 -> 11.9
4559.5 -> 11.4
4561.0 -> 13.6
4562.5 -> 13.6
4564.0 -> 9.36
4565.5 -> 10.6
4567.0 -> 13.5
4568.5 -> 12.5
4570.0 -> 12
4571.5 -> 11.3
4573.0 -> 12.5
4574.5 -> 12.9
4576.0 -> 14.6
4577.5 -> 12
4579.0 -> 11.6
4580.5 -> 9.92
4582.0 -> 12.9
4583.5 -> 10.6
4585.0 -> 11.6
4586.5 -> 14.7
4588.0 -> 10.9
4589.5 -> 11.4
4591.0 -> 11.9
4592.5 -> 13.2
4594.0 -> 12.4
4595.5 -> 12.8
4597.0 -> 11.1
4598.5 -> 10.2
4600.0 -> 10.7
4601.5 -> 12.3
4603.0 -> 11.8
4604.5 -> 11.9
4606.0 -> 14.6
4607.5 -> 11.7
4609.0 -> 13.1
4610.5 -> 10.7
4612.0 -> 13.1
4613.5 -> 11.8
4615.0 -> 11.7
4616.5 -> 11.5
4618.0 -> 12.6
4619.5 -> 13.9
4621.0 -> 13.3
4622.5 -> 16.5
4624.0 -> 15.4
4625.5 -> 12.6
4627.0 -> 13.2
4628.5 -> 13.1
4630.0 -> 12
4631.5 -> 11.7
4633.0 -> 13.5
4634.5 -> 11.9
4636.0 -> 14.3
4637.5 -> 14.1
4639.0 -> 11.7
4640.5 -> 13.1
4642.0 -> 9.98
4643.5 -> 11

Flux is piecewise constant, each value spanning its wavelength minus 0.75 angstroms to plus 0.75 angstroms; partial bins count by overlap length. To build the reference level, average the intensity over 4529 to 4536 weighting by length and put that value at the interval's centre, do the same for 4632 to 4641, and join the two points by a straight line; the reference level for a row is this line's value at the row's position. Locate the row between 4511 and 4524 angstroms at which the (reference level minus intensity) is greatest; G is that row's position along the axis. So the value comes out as 4523.5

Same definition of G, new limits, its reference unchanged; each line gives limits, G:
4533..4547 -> 4535.5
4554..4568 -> 4564.0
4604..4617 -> 4610.5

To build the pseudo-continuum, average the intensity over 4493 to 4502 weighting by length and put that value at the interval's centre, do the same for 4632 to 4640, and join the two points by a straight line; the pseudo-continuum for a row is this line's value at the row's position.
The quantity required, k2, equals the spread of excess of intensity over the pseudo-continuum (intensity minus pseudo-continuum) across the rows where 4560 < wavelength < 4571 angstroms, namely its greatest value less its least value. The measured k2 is 4.3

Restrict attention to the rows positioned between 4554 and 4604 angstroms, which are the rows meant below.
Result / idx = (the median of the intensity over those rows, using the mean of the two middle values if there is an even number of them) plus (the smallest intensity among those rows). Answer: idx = 21.4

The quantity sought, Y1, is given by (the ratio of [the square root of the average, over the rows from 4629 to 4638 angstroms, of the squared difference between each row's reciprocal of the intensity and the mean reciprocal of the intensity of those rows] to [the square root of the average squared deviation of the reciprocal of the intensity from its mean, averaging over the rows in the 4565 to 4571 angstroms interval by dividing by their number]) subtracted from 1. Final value 0.12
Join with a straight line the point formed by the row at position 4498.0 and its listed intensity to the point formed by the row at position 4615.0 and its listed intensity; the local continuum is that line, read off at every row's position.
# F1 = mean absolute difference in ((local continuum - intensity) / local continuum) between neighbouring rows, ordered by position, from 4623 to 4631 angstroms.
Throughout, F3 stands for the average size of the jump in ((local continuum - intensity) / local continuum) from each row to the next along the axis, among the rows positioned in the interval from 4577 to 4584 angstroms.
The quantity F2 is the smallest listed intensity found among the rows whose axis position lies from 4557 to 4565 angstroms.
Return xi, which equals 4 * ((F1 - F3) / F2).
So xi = -0.025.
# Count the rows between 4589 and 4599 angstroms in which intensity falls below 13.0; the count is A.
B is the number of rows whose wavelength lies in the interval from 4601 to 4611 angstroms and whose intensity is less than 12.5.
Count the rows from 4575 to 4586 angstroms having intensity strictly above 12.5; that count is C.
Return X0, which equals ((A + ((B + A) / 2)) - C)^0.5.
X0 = 3.08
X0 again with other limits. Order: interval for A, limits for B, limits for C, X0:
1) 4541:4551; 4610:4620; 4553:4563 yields 2.65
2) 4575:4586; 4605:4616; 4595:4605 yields 3.16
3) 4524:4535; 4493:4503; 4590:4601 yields 2.92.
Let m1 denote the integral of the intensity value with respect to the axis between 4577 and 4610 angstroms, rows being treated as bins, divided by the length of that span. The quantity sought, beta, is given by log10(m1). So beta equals 1.08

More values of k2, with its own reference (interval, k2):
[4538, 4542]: 1.3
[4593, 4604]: 2.6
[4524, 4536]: 4.8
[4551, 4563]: 3.3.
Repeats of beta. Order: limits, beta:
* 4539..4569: 1.07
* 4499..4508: 1.14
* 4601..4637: 1.11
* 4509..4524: 1.07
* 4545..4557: 1.06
